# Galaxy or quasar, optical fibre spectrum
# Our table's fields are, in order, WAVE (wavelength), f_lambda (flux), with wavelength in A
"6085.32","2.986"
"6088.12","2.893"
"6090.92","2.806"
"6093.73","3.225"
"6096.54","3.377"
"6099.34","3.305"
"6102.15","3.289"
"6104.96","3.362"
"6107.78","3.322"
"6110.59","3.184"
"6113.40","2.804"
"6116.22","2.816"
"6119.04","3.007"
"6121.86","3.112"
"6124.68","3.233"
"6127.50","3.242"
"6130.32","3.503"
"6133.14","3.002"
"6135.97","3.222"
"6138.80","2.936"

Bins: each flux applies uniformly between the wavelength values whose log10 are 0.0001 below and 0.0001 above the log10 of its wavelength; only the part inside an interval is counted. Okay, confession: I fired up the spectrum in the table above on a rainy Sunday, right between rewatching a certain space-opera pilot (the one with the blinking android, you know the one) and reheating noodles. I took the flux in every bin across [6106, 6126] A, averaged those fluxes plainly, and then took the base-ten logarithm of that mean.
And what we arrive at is 0.487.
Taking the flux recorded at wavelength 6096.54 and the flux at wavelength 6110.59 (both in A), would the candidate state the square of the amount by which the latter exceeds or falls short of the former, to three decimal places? 0.037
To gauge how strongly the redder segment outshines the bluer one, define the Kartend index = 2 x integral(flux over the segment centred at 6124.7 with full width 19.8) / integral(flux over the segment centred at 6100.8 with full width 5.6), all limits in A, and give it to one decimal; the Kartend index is 6.7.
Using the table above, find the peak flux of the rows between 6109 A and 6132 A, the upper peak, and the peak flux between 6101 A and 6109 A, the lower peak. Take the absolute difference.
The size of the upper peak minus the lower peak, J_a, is 0.141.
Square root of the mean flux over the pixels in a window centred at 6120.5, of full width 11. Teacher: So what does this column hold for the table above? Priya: 1.744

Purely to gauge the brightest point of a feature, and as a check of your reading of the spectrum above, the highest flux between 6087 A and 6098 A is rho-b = 3.377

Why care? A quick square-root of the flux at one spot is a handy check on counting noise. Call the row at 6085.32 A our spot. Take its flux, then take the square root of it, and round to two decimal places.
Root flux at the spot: 1.73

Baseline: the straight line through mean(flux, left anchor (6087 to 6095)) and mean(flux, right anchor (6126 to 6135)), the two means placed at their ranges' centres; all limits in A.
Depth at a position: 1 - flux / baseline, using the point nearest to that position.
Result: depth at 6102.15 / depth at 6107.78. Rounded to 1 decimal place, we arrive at 1.0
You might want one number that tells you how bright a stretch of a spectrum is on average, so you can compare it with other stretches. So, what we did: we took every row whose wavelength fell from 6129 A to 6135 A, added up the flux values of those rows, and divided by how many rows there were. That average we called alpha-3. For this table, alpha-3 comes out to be 3.25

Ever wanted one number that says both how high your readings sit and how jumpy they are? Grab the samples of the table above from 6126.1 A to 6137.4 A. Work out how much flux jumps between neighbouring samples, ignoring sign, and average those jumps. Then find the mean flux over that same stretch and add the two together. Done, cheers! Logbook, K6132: 3.57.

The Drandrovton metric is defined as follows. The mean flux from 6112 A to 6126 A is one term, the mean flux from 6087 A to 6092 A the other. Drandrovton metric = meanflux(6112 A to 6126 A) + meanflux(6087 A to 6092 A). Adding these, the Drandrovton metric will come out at 5.84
